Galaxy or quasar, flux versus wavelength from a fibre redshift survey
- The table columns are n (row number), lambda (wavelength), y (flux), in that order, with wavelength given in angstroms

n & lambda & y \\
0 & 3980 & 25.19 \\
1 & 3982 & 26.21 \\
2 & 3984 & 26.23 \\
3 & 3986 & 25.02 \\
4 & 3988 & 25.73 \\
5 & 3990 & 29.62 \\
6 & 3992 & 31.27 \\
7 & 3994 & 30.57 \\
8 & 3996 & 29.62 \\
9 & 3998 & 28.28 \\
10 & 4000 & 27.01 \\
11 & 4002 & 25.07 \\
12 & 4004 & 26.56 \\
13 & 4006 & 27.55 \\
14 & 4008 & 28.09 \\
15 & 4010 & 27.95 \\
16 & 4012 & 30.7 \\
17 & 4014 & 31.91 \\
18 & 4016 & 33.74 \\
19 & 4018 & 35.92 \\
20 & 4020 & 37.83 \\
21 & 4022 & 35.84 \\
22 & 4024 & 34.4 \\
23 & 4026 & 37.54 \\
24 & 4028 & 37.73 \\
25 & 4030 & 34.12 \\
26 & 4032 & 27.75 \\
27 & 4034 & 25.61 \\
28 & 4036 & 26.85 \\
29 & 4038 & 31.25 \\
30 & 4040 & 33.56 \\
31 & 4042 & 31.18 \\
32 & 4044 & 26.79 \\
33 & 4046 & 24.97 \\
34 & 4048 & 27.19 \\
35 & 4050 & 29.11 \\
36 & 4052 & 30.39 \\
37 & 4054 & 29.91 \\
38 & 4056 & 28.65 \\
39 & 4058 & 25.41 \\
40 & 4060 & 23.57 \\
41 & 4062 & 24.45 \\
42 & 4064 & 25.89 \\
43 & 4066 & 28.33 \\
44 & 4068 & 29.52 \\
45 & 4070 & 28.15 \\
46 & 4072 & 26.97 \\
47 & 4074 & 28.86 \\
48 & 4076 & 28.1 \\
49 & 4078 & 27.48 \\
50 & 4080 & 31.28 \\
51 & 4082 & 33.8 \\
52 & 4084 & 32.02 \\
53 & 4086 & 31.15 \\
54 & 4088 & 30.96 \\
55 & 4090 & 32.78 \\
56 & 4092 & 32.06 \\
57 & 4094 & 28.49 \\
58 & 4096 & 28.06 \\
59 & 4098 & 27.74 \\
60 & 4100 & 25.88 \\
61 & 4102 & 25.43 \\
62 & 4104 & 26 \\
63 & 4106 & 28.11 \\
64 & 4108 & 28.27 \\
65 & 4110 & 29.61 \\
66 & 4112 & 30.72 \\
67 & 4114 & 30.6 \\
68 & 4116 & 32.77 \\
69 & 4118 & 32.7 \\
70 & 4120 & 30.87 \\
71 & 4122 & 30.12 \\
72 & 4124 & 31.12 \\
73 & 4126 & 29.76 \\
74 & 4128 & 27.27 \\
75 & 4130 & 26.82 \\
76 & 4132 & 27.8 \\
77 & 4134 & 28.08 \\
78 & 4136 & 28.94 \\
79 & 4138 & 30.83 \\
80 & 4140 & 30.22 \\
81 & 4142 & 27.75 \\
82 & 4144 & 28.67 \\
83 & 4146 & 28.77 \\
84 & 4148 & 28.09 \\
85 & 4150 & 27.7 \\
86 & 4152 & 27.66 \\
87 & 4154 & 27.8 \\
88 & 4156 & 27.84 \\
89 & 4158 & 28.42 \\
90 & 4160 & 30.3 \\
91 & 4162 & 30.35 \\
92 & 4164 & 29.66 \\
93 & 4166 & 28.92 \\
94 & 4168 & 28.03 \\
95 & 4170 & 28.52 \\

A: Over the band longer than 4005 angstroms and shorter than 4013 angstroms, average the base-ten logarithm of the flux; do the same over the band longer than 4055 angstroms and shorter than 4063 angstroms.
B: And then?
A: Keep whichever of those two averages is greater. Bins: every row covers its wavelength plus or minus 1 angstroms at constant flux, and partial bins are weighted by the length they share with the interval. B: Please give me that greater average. 1.46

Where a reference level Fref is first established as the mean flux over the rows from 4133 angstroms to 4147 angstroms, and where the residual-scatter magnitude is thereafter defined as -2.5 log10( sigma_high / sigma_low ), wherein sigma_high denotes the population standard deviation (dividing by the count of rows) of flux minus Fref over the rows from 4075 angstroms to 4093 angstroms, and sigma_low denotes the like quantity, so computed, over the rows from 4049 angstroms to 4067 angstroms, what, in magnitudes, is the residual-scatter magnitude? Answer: 0.21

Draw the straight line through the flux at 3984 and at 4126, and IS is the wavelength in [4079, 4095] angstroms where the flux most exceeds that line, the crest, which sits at 4082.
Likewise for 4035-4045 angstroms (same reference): 4040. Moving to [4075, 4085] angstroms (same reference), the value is 4082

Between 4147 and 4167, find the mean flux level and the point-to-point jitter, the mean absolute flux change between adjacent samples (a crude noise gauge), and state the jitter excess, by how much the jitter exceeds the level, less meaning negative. -28.2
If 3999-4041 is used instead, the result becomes -29.2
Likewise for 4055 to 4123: -27.6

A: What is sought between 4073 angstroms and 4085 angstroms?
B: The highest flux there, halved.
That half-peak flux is 16.9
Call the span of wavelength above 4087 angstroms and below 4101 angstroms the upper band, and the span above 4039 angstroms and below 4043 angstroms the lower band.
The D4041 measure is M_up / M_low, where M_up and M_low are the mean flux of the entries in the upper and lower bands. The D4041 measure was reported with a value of 0.91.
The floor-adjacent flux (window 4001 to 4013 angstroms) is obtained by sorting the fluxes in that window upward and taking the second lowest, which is 26.56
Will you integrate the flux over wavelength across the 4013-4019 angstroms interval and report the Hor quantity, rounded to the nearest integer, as 203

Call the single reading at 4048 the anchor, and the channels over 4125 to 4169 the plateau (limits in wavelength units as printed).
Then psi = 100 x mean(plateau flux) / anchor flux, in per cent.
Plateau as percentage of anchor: 105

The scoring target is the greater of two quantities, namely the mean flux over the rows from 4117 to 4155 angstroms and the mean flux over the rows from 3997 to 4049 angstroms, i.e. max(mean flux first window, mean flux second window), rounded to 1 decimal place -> 30.6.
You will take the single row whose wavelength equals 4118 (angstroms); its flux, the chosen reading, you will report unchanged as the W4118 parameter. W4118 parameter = 32.7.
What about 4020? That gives 37.83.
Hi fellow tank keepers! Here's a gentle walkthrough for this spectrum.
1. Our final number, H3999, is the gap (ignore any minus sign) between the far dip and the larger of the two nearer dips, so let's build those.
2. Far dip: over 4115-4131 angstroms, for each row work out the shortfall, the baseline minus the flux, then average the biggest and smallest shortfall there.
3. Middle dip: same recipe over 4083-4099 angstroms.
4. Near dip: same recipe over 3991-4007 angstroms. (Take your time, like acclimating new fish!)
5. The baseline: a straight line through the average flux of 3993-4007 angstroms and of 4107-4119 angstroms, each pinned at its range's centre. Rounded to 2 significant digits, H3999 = 1.2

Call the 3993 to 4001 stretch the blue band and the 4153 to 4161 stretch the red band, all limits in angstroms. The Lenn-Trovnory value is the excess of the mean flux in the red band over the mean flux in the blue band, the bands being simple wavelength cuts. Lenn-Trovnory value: -0.3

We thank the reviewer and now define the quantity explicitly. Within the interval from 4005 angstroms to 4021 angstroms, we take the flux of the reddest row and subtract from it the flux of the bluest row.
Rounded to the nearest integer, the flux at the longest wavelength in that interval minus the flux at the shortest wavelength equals 10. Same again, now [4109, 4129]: -2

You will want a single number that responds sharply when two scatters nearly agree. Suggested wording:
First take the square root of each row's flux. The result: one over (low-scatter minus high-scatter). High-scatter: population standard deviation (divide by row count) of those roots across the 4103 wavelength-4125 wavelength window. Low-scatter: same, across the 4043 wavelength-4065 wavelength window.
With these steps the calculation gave 29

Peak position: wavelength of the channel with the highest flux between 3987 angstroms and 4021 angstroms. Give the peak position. 4020 angstroms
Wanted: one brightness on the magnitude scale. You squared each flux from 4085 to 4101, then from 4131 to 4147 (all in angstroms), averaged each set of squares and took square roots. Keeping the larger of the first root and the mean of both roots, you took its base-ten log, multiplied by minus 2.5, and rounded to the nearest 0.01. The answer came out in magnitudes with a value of -3.68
